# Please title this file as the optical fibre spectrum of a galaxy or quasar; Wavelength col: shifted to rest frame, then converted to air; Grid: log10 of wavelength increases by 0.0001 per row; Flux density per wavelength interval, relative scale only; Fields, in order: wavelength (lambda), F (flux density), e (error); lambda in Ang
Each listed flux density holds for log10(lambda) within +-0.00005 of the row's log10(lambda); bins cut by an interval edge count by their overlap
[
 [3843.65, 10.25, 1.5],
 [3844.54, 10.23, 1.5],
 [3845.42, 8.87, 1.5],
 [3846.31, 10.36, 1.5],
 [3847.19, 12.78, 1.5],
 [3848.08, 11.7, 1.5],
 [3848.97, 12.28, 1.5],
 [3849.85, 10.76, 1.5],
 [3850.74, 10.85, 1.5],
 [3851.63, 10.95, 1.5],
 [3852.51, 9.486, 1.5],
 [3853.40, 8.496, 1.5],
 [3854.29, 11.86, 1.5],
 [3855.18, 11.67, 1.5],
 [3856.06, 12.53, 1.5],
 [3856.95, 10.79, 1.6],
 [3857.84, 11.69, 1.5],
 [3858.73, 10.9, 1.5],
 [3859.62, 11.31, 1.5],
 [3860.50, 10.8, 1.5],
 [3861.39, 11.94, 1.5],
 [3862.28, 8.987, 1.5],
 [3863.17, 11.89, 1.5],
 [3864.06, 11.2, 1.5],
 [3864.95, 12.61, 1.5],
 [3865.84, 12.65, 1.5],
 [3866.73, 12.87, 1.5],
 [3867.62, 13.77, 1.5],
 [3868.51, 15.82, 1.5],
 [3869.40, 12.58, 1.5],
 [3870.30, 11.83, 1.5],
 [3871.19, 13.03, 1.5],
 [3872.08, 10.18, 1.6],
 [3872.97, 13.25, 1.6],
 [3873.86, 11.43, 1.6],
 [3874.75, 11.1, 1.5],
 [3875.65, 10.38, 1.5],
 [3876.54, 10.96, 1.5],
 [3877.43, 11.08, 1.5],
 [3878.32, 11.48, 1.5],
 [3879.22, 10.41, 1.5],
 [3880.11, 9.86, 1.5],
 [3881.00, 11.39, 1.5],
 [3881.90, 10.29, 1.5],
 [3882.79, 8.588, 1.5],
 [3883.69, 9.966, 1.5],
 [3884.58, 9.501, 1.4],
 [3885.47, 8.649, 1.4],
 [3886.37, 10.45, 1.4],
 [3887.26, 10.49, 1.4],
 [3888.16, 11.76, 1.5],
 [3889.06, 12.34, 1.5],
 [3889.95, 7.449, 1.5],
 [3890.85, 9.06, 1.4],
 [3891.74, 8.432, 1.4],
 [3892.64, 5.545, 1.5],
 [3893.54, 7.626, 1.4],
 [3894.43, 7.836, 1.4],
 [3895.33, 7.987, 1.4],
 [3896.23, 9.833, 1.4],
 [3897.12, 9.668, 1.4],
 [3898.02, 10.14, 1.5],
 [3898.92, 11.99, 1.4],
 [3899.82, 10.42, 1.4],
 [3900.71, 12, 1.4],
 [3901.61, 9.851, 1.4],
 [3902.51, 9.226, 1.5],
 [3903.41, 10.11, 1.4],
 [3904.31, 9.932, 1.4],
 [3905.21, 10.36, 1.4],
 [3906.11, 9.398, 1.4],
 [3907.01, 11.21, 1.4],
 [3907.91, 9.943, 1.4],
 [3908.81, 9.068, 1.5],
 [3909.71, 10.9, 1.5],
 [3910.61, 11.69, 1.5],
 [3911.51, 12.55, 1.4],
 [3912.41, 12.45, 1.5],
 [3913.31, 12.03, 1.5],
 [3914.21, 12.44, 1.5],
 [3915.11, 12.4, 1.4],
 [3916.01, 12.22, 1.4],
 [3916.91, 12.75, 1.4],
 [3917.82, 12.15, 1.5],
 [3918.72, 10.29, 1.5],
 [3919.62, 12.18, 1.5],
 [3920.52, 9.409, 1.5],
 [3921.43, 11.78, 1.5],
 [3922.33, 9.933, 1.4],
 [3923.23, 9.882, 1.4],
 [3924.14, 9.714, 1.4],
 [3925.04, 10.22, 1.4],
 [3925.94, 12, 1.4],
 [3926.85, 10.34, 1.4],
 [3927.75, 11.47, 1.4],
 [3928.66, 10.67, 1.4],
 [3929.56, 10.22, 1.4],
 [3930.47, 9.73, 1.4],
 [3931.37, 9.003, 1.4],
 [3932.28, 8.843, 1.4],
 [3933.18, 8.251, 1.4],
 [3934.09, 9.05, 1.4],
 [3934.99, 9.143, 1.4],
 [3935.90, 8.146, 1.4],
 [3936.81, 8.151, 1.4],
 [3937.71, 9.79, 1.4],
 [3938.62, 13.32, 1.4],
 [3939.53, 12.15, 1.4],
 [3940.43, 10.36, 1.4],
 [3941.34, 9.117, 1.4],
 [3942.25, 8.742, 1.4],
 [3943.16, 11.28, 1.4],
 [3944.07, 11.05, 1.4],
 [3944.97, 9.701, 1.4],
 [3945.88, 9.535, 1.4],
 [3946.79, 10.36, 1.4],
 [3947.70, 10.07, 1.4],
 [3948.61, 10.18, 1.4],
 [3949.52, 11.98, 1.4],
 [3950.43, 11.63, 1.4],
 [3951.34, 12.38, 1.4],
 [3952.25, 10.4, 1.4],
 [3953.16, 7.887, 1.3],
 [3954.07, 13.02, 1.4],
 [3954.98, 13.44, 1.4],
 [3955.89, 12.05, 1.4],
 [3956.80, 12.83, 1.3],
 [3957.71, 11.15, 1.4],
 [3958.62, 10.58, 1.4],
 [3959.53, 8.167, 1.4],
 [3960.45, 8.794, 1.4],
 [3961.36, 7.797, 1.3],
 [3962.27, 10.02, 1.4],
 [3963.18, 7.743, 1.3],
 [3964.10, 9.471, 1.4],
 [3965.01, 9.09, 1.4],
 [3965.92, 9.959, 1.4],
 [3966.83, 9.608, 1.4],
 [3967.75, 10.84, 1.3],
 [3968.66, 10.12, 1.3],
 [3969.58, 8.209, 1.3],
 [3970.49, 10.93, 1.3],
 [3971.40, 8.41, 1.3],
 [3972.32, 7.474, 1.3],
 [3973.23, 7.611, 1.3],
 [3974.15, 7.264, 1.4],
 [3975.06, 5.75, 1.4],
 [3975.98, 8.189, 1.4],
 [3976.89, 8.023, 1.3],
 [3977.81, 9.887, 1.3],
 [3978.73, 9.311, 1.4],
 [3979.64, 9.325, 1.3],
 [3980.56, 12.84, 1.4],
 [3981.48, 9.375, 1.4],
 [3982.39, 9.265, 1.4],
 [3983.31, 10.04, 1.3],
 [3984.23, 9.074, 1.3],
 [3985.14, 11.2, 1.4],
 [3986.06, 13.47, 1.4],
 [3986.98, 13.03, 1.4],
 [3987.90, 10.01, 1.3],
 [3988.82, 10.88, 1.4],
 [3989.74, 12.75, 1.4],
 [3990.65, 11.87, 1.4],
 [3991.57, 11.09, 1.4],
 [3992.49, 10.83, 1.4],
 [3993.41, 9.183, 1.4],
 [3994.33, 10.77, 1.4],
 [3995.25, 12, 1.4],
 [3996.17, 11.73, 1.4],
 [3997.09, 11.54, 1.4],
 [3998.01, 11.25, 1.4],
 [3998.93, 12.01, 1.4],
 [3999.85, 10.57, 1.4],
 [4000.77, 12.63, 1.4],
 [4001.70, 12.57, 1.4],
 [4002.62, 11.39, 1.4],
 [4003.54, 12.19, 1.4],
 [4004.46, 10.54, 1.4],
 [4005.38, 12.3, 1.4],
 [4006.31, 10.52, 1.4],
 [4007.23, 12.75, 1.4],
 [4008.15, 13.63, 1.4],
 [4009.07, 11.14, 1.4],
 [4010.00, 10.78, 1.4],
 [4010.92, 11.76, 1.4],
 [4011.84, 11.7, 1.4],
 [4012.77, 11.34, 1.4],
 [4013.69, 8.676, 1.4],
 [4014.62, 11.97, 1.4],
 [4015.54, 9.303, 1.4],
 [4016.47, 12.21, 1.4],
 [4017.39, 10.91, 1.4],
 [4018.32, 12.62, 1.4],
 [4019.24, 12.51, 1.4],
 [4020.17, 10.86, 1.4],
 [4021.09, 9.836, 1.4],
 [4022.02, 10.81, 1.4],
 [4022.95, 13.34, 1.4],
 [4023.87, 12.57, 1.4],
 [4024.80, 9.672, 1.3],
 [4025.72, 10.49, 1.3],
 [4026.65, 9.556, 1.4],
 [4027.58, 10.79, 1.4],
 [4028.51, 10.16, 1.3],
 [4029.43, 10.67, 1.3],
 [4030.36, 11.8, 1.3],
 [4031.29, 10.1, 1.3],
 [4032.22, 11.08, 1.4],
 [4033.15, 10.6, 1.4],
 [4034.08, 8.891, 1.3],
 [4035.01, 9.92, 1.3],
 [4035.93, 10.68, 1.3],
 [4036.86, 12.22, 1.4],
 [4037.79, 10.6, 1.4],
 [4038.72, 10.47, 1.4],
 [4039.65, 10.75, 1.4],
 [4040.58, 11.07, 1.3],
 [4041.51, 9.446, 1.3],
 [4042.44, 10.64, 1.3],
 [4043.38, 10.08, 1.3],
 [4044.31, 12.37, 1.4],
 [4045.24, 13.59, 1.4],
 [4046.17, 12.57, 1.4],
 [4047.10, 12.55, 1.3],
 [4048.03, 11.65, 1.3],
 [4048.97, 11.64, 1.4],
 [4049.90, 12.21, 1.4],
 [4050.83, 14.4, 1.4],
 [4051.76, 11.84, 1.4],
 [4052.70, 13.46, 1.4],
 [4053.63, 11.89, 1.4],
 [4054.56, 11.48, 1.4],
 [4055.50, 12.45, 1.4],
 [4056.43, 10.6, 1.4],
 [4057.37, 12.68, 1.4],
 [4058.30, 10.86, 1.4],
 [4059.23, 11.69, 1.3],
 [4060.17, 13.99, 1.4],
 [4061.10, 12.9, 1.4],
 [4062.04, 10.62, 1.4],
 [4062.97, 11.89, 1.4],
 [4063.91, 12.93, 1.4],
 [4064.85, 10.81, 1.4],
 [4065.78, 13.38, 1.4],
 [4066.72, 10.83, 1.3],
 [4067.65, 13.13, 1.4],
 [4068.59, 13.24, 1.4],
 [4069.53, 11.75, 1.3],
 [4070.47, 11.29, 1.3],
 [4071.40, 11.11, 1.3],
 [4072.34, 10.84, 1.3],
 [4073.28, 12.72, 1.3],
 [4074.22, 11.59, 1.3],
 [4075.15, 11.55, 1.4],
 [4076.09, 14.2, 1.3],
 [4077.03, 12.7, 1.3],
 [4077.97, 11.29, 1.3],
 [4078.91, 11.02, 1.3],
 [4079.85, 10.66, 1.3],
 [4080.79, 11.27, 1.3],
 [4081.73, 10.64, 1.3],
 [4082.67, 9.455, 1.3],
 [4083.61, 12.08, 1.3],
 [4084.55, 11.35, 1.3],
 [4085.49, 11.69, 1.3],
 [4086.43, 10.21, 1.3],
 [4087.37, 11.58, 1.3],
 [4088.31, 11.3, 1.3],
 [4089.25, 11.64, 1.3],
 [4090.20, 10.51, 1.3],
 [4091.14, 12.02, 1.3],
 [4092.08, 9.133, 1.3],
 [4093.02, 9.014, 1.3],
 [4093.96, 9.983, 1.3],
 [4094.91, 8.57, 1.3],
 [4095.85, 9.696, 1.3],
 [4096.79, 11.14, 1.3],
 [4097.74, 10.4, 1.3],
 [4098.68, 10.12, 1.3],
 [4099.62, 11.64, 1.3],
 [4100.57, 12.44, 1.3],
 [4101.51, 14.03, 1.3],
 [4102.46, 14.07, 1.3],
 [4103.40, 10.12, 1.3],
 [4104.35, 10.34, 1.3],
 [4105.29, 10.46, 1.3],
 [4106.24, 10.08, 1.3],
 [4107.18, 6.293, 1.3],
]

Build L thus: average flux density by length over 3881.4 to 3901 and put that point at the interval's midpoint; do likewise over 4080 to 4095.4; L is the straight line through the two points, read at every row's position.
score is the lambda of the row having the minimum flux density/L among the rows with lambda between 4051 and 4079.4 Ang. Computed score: 4062.04 Ang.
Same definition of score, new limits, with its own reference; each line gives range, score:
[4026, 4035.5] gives 4034.08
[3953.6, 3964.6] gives 3963.18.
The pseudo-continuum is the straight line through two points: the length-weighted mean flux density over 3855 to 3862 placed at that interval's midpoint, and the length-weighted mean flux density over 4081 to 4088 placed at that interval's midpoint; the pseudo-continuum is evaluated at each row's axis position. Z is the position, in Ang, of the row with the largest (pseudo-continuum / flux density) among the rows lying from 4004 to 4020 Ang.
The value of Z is 4013.69 Ang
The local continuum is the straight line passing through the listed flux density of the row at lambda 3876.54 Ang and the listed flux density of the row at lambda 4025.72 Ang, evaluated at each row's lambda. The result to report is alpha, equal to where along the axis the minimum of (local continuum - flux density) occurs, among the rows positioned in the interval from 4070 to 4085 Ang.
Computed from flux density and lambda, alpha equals 4076.09 Ang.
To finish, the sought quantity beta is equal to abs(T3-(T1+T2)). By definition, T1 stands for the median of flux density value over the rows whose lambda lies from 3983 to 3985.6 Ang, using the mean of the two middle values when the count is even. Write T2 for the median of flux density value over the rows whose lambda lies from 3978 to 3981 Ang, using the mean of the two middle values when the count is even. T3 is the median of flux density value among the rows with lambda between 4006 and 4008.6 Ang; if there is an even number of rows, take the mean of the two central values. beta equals 7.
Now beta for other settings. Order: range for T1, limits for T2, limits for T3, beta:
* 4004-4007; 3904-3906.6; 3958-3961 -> 12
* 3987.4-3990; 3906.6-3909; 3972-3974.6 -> 13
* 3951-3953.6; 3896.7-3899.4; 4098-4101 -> 9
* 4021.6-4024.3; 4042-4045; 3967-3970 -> 13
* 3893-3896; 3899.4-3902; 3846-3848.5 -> 7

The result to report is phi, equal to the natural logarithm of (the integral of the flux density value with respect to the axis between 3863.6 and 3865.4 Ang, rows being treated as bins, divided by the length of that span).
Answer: 2.48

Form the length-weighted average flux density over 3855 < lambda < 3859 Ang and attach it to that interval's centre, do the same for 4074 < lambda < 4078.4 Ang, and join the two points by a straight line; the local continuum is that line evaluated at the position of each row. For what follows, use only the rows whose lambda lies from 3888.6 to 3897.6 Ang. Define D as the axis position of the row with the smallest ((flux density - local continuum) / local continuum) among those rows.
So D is 3892.64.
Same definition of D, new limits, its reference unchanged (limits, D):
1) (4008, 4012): 4010.00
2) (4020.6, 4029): 4026.65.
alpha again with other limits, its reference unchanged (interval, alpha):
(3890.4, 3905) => 3900.71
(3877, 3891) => 3889.06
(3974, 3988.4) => 3986.06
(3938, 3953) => 3938.62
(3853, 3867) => 3866.73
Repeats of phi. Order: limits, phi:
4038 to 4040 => 2.36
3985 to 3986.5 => 2.53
